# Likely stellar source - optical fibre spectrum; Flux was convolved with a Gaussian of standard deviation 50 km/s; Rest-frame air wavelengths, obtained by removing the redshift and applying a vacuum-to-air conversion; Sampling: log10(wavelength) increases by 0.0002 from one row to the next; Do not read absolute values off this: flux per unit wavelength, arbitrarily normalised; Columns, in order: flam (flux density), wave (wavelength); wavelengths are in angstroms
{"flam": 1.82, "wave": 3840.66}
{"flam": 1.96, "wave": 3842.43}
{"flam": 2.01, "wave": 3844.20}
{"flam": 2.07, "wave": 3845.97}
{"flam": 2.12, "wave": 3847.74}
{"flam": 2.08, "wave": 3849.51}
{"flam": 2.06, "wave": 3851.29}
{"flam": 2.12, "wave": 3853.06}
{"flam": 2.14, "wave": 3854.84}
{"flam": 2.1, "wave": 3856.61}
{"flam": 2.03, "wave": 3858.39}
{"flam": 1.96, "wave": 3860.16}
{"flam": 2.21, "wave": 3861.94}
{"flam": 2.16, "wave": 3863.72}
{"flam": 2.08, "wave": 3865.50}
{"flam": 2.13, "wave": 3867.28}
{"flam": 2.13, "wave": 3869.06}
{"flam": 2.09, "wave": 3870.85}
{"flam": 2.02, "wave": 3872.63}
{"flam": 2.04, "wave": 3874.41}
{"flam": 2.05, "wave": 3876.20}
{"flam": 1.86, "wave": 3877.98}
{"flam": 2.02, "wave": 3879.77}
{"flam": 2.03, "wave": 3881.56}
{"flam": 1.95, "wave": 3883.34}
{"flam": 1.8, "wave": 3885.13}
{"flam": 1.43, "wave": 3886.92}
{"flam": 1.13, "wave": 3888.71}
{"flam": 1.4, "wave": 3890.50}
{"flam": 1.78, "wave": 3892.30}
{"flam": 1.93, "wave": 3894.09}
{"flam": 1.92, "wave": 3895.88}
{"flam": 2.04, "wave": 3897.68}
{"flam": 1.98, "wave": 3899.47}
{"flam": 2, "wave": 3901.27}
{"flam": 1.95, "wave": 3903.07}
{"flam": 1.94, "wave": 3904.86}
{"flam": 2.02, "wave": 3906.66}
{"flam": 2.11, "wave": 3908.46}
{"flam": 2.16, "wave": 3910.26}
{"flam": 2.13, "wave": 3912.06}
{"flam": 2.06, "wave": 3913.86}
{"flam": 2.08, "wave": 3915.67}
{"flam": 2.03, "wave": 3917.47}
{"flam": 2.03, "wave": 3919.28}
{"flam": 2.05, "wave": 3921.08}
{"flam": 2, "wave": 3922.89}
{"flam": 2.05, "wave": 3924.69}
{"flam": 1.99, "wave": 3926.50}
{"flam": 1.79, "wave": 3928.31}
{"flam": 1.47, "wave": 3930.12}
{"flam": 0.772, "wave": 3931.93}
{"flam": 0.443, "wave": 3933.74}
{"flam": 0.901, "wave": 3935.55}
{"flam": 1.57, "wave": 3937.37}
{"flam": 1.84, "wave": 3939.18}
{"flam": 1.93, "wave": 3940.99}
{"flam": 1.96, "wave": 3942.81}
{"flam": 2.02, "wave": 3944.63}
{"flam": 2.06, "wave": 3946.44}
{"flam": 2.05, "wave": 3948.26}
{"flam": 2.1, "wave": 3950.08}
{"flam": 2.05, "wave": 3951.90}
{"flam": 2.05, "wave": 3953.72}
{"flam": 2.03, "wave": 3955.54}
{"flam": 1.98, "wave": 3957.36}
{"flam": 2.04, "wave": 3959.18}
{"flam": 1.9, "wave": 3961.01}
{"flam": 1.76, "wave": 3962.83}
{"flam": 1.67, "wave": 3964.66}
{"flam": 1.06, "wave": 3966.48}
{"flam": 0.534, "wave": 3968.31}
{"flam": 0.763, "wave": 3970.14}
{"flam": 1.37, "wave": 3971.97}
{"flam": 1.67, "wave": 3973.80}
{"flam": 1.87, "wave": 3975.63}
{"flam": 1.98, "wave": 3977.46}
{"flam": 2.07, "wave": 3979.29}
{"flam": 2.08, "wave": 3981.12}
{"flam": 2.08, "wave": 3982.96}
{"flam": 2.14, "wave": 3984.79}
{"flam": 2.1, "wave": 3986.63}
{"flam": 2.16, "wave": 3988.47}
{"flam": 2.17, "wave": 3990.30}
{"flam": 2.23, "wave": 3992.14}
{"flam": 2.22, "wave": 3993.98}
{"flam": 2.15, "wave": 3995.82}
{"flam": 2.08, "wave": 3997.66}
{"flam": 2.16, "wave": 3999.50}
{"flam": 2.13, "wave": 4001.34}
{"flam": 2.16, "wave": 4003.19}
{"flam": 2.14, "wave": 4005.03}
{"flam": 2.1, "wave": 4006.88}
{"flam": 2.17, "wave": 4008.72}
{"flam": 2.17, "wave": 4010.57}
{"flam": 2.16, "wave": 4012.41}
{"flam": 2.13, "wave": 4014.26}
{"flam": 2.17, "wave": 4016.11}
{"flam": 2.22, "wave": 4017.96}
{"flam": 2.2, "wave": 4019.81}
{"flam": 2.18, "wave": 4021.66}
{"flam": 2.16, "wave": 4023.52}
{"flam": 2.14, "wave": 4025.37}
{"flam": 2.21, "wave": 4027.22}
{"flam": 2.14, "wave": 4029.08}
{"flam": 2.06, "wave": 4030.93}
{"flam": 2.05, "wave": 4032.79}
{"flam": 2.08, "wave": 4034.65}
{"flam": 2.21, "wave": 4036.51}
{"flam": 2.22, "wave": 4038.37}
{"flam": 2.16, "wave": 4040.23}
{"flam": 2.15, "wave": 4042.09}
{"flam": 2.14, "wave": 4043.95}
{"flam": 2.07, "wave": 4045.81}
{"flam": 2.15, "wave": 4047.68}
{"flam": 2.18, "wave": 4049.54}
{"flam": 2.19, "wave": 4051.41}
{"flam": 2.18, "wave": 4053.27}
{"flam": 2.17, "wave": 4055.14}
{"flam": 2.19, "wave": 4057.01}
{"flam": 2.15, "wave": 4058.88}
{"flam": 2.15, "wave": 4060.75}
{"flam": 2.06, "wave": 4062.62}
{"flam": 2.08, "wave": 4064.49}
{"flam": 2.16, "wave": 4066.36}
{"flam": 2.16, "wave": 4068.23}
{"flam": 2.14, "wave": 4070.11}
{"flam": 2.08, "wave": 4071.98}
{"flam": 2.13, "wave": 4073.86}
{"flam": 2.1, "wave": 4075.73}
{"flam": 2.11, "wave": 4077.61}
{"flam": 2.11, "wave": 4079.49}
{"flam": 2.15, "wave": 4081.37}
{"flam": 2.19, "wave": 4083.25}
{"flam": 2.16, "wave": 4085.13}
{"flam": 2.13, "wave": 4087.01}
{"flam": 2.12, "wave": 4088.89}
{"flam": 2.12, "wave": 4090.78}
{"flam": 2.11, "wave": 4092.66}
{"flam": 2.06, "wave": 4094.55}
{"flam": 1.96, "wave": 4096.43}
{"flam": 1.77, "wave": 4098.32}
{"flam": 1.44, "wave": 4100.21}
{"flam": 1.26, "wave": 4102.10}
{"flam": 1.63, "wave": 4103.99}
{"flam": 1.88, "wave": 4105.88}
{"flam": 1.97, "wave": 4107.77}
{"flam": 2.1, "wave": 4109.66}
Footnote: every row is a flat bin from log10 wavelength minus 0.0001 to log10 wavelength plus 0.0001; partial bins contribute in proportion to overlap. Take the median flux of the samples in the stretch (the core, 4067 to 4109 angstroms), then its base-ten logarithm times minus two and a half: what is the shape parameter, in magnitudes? -0.811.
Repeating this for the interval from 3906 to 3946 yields -0.758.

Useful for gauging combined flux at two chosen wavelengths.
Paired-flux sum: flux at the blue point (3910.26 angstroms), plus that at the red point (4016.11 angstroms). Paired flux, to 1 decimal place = 4.3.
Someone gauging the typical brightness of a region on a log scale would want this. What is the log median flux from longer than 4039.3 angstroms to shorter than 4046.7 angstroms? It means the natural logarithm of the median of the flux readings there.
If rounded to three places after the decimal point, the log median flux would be 0.763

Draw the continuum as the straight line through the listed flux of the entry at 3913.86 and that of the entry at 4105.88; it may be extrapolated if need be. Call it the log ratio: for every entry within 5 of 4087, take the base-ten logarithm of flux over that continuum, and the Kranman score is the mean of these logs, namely 0.053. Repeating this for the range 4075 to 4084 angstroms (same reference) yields 0.049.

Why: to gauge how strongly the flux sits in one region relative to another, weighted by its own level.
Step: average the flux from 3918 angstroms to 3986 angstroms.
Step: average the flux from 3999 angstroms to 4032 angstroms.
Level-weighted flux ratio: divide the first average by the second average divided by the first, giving 1.4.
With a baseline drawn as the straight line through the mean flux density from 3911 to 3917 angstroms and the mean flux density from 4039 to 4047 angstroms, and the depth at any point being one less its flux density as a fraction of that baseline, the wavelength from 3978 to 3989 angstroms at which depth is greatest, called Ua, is 3979.29 angstroms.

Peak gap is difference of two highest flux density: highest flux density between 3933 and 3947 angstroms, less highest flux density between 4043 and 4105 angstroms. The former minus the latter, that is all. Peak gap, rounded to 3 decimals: -0.130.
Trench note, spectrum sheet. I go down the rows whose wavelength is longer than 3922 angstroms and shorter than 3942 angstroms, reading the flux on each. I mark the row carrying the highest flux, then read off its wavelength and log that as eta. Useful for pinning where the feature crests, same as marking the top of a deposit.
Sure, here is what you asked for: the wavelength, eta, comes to 3924.69 angstroms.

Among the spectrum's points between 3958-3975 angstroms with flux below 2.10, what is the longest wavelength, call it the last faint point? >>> 3973.80 angstroms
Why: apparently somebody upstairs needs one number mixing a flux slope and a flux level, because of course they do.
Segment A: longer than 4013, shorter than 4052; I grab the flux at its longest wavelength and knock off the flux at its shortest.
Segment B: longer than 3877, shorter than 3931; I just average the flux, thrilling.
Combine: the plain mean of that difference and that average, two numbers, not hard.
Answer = 0.98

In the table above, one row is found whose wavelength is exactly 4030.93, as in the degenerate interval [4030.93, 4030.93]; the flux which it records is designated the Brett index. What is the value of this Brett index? 2.06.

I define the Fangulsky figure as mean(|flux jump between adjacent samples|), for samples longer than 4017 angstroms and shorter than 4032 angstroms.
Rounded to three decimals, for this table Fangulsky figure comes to 0.043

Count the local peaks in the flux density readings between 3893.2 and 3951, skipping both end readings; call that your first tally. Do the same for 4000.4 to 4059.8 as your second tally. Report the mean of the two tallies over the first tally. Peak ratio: 0.929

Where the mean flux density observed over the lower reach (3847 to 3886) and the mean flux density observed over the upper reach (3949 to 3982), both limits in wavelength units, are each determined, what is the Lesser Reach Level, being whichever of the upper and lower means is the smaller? 1.72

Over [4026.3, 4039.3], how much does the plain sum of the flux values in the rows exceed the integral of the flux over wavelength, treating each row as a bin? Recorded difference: -12.8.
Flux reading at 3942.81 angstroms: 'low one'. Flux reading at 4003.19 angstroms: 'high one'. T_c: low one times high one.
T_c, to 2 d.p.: 4.23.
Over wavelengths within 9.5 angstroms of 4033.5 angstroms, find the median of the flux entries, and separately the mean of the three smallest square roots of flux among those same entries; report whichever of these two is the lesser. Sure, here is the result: 1.44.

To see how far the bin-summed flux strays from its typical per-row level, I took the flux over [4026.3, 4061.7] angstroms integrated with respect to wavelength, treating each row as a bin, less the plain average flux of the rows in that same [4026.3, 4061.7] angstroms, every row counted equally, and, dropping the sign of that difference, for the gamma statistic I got 73.9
